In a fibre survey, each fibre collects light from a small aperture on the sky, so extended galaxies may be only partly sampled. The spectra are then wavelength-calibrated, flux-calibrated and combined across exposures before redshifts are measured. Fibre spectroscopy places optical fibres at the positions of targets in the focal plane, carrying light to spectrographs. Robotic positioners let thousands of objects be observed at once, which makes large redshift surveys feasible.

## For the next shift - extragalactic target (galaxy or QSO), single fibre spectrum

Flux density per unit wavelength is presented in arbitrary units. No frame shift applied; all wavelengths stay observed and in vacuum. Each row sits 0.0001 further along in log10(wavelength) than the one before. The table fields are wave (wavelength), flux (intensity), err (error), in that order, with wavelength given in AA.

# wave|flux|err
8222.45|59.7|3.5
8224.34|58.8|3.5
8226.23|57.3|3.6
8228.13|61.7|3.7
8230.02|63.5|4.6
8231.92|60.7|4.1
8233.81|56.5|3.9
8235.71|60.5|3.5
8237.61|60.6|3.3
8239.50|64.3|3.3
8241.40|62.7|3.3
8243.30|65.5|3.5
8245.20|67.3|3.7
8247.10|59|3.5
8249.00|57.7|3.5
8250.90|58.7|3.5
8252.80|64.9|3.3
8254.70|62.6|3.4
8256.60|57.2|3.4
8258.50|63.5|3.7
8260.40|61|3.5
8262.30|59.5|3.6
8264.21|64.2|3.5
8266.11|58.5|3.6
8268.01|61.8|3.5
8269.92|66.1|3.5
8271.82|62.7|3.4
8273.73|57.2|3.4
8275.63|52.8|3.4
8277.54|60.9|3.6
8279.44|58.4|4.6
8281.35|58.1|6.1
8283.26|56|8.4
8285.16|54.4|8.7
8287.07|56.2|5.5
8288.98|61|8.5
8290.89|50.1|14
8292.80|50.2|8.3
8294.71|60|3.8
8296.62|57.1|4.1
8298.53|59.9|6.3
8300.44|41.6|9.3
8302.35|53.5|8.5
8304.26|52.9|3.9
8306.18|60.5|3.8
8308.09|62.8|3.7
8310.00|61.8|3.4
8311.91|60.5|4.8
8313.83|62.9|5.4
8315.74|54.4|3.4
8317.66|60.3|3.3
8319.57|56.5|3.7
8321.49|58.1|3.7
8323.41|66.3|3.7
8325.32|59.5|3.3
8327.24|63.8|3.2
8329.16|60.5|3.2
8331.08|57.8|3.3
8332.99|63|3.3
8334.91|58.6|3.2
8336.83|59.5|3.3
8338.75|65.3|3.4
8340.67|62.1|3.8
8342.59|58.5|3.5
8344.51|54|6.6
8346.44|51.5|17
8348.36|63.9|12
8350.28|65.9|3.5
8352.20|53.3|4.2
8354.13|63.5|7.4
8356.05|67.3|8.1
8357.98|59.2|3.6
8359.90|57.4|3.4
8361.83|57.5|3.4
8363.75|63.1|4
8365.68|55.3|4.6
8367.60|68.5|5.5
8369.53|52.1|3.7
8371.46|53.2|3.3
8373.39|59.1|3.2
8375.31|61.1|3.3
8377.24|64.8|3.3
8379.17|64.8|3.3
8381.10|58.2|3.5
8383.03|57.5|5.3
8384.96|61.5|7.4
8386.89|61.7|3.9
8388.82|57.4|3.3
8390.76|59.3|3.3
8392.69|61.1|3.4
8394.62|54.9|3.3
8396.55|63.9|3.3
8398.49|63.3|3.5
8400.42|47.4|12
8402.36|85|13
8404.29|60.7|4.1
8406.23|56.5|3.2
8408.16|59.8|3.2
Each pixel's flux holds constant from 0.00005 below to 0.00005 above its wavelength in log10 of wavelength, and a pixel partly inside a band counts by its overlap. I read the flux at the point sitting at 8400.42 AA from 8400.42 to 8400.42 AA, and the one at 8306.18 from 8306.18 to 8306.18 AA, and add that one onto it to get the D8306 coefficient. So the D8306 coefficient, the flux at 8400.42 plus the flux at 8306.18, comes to 108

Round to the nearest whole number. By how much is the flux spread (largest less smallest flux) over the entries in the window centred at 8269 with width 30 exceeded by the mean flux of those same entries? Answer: 47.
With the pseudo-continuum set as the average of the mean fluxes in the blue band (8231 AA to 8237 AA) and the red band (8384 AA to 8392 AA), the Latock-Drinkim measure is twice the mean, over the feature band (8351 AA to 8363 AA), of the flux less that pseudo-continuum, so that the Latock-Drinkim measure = 0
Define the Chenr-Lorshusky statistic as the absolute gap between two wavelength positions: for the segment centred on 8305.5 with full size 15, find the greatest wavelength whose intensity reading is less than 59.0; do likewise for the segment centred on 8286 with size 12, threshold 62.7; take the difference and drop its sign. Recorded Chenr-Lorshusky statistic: 13.4 AA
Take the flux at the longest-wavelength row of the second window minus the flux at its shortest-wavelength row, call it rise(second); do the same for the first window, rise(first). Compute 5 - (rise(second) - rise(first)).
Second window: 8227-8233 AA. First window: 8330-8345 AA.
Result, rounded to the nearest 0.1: 2.2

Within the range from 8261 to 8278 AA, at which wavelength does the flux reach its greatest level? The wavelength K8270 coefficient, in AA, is 8269.92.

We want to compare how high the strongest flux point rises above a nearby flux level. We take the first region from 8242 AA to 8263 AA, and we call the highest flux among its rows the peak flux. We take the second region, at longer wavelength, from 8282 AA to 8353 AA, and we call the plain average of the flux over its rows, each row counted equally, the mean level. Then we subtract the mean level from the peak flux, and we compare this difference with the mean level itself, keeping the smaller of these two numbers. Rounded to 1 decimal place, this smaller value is 9.1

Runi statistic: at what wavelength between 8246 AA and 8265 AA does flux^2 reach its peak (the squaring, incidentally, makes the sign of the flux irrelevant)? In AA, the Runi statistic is 8252.80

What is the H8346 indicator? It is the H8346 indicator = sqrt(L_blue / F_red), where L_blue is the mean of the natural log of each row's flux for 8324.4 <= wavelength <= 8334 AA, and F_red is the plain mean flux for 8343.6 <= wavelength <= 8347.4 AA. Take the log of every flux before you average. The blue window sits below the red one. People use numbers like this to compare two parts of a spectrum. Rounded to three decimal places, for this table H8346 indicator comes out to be 0.279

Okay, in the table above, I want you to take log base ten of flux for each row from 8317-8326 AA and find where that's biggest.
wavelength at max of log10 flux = 8323.41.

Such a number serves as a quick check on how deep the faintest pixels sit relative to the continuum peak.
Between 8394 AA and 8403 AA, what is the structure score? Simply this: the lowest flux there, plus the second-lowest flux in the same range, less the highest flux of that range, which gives 17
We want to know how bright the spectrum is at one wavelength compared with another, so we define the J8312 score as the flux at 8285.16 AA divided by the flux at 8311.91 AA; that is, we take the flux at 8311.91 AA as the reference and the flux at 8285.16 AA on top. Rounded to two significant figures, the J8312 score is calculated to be 0.90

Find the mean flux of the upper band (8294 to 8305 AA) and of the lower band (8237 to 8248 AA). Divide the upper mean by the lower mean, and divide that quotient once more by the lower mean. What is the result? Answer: 0.0135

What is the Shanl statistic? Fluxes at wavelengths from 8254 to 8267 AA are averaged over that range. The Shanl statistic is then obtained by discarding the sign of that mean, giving 60.9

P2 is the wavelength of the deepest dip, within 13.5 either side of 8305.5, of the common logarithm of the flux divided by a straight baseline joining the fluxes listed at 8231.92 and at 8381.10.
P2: 8300.44 AA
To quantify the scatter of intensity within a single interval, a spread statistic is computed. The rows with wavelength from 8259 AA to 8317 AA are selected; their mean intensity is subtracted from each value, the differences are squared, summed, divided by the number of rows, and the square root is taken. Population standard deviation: 5.0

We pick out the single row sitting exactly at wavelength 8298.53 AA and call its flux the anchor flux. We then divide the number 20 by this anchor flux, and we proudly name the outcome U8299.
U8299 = 0.334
